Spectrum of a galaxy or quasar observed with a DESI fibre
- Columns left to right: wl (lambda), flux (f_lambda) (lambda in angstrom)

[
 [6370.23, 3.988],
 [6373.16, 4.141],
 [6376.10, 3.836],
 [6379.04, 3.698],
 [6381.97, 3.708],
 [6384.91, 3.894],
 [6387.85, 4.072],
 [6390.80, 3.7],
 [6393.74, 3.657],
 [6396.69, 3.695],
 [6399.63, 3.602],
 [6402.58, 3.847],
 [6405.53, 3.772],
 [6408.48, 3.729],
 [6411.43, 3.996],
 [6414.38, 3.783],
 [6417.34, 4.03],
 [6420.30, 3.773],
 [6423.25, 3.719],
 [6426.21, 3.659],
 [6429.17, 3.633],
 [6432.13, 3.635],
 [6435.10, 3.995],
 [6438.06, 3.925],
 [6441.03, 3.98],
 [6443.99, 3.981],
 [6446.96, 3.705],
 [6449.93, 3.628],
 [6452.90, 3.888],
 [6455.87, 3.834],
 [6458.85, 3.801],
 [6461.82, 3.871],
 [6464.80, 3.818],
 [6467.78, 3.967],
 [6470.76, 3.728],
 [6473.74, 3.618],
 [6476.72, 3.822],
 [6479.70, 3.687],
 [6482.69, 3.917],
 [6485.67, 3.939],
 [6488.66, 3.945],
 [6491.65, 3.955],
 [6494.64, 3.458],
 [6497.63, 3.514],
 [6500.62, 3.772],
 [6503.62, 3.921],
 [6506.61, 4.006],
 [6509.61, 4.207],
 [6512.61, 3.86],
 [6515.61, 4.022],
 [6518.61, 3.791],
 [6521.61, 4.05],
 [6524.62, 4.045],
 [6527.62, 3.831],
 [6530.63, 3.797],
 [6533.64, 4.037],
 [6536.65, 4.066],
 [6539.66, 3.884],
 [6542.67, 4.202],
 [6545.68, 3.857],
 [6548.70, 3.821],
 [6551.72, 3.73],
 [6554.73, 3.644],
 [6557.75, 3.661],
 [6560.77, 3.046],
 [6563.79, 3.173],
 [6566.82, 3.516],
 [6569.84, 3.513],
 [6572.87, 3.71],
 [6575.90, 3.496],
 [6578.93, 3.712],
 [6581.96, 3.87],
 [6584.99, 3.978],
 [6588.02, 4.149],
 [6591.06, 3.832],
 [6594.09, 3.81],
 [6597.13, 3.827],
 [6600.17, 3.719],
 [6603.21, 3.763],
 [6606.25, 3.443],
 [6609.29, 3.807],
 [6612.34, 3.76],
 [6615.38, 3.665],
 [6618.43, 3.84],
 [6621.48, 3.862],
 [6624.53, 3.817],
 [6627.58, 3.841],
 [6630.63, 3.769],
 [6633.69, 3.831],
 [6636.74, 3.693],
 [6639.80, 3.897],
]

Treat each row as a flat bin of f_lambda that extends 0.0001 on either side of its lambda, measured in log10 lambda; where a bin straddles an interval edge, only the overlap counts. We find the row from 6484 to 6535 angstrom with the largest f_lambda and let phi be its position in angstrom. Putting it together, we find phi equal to 6509.61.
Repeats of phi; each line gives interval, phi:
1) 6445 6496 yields 6467.78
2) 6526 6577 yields 6542.67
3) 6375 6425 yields 6387.85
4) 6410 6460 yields 6417.34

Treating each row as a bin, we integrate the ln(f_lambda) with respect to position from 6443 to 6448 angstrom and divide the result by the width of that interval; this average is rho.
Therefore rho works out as 1.345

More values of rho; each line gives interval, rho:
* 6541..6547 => 1.394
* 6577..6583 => 1.325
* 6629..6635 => 1.334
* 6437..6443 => 1.376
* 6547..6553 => 1.328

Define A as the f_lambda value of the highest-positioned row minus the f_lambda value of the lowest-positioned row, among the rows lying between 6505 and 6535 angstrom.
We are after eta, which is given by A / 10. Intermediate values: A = 0.03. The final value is 0.003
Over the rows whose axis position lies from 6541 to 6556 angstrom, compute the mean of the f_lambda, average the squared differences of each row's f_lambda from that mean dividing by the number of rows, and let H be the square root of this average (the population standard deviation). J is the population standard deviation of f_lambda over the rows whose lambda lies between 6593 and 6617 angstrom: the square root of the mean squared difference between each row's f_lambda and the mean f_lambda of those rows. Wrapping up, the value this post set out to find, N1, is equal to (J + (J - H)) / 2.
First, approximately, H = 0.19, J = 0.117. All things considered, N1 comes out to 0.02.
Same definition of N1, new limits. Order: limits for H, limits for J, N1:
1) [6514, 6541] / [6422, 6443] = 0.10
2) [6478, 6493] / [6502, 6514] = 0.08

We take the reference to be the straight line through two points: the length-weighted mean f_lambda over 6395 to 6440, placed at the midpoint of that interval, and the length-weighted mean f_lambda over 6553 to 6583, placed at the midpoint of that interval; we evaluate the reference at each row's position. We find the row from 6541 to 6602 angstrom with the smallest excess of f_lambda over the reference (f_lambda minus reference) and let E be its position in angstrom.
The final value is 6560.77 angstrom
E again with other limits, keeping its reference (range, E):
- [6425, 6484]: 6429.17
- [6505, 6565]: 6560.77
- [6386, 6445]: 6399.63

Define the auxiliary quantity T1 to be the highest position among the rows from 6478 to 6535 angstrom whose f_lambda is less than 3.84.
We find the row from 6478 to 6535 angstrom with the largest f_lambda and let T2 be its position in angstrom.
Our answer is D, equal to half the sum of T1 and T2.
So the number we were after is 6520.1 angstrom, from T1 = 6530.63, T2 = 6509.61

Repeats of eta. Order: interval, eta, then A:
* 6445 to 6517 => 0.032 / 0.32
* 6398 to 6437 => 0.039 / 0.39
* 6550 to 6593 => 0.010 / 0.10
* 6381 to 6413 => 0.029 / 0.29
